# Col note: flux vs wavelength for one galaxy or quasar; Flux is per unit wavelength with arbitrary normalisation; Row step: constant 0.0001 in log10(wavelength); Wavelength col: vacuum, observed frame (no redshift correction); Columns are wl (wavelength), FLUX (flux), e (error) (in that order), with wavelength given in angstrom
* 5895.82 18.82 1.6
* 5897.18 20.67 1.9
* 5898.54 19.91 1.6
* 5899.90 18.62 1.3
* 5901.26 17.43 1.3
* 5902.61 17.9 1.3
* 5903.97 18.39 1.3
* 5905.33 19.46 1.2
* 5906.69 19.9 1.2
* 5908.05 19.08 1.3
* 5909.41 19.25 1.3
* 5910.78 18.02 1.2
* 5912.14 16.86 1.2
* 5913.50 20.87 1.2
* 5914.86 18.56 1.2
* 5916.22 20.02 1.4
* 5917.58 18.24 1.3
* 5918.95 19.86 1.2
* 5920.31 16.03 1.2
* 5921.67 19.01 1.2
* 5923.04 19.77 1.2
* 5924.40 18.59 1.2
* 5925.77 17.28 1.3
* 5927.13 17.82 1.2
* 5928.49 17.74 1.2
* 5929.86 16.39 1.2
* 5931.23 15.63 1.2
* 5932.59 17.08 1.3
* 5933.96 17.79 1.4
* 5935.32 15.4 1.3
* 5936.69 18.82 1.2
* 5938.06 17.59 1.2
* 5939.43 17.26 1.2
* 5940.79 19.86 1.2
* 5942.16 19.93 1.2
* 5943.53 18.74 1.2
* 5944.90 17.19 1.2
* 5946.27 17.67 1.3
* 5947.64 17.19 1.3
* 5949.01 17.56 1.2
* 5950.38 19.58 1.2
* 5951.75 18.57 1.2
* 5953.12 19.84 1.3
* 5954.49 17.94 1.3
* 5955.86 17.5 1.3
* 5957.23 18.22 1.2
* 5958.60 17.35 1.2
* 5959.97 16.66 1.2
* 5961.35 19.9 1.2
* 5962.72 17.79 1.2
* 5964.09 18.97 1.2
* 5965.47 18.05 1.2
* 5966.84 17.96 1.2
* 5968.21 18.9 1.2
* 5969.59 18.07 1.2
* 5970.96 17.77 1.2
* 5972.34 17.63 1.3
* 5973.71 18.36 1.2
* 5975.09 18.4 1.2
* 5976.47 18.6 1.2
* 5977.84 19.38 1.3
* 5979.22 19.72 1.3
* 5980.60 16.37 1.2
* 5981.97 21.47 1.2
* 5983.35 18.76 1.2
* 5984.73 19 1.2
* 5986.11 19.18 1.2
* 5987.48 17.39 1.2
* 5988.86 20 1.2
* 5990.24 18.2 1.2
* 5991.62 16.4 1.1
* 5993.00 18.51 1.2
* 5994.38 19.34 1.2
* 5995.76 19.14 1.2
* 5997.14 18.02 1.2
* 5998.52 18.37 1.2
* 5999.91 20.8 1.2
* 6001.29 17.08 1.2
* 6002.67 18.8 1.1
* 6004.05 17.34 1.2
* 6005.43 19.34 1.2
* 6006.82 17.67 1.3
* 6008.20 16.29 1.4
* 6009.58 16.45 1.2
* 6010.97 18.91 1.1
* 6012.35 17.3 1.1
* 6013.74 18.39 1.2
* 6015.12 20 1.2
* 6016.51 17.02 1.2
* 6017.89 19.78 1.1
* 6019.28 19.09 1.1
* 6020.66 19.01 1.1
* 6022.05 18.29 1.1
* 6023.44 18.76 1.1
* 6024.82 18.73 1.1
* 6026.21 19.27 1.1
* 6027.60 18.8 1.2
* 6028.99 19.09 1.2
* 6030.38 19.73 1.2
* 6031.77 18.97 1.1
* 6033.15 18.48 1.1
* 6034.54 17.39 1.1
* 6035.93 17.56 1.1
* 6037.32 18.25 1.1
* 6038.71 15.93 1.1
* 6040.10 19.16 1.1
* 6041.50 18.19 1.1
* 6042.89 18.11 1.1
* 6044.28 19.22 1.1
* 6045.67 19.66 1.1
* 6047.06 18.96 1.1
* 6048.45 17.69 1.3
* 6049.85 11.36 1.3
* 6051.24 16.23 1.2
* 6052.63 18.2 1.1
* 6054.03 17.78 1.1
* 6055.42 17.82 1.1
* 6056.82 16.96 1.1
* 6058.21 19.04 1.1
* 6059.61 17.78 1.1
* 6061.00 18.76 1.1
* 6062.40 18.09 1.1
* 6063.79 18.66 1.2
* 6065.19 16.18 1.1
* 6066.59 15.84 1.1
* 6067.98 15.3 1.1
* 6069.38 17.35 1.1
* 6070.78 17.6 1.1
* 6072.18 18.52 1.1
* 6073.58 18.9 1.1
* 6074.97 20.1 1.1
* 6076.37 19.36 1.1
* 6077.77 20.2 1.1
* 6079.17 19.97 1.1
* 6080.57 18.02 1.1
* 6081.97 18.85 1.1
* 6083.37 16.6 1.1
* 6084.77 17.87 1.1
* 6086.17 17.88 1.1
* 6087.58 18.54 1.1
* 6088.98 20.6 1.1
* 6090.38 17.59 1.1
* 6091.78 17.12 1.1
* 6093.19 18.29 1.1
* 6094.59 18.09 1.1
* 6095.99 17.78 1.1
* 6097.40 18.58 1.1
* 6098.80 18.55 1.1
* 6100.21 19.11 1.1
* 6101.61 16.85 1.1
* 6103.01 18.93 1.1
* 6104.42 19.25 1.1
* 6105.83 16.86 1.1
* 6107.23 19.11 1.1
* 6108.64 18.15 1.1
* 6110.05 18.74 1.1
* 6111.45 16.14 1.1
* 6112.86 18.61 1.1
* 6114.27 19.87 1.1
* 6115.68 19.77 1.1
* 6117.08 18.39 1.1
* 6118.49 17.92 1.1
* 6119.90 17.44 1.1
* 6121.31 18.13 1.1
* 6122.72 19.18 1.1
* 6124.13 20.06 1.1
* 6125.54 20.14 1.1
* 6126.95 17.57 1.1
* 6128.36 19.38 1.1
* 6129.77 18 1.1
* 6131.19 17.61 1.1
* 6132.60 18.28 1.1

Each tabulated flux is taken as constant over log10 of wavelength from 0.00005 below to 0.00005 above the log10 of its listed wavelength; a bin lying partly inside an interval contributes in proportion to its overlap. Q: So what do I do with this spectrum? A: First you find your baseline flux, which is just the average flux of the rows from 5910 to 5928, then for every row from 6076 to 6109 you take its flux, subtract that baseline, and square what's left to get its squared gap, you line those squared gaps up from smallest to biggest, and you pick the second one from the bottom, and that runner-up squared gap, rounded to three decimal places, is 0.000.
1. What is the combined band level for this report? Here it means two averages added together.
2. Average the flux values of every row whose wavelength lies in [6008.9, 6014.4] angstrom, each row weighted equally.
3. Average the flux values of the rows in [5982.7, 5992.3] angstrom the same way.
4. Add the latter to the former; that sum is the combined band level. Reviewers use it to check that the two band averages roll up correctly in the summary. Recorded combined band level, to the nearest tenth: 36.2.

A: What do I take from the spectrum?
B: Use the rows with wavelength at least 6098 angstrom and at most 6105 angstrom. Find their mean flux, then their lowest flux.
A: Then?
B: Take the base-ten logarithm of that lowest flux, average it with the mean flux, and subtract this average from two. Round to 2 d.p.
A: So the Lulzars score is -7.88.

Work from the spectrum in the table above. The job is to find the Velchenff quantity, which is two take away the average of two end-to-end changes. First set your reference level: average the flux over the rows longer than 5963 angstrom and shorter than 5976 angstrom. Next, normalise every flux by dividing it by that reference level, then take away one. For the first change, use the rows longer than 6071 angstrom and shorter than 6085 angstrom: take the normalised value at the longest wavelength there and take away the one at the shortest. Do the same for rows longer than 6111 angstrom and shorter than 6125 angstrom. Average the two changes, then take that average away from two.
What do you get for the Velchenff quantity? 1.91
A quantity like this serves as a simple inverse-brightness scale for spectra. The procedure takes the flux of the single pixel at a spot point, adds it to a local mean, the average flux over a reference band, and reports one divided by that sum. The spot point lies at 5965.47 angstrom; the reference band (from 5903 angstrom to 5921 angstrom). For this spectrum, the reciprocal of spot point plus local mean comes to 0.0271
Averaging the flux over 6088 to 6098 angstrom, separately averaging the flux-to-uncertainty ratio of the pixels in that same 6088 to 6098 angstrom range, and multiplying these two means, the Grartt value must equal 304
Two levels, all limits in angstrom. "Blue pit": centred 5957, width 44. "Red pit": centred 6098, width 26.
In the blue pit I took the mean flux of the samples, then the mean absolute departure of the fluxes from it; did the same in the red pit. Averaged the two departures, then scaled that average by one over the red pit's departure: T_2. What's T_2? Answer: 1.07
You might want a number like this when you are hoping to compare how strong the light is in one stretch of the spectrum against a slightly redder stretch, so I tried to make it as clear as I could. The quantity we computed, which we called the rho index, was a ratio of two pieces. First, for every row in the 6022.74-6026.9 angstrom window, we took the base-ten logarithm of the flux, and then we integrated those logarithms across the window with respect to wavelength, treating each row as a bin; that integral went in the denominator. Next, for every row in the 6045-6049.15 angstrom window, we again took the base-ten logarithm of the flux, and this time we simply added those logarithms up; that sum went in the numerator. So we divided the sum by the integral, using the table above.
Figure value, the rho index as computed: 0.719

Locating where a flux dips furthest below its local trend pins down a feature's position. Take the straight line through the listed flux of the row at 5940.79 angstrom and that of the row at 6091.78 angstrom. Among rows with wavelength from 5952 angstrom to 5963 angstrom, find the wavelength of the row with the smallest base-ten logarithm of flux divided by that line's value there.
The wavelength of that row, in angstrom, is 5959.97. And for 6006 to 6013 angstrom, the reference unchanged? 6008.20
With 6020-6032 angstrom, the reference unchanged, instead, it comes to 6022.05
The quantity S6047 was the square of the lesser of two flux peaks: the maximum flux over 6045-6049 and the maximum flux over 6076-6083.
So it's 387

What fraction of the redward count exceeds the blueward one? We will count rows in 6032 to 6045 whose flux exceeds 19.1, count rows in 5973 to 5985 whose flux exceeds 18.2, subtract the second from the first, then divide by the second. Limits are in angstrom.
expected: -0.75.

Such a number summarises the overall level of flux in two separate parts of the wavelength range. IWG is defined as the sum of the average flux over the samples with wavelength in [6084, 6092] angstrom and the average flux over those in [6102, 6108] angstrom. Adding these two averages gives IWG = 36.8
